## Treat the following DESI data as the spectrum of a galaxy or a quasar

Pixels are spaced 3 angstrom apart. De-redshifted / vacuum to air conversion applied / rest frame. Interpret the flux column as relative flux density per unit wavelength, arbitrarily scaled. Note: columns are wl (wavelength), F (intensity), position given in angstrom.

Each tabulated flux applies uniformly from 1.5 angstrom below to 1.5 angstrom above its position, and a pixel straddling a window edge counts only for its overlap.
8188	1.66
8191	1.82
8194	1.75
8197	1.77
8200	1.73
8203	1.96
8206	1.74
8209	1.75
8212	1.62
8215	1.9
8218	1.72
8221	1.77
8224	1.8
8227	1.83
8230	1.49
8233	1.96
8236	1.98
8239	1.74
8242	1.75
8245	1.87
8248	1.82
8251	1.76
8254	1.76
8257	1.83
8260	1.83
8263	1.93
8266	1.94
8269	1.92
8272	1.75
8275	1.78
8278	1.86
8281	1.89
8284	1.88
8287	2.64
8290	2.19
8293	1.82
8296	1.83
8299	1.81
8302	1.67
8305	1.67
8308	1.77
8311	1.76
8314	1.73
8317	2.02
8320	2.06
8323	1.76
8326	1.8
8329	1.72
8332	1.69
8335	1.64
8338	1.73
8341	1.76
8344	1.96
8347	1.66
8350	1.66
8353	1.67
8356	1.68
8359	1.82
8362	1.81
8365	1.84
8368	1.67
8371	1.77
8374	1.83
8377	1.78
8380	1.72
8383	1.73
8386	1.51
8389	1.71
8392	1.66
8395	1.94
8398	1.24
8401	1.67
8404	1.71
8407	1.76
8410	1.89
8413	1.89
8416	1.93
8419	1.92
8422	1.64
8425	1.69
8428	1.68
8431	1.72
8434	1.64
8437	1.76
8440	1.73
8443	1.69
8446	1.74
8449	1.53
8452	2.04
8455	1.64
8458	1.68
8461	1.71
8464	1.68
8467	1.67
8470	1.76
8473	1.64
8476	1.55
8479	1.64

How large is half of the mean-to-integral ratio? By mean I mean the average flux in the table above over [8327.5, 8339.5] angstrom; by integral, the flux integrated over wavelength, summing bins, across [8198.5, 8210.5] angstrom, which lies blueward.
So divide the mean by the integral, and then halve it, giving 0.0393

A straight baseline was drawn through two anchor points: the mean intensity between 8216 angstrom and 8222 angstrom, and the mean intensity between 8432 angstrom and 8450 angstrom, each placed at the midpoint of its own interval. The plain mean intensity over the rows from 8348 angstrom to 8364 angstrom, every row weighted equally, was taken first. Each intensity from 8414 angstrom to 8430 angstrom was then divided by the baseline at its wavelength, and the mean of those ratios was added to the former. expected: 2.78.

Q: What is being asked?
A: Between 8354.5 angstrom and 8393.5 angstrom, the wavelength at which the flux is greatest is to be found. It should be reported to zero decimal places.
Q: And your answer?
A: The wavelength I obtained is 8365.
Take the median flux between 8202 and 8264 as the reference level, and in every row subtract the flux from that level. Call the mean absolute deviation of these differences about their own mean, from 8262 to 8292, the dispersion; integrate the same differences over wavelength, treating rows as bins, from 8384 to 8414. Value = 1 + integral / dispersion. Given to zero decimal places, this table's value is 19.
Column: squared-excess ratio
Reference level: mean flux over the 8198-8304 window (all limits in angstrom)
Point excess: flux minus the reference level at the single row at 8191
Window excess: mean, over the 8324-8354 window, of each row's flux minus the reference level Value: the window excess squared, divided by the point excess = -0.6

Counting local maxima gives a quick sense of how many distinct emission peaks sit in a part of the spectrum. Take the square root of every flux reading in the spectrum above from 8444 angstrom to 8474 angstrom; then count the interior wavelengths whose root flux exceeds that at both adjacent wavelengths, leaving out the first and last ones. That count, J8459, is 3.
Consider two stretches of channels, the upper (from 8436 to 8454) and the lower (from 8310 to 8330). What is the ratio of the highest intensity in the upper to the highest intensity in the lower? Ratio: 0.99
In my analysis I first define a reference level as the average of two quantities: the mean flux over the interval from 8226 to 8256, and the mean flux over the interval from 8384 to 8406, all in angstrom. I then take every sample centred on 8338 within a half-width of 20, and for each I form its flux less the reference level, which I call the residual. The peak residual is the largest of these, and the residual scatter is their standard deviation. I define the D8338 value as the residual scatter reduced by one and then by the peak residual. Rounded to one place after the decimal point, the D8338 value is -1.2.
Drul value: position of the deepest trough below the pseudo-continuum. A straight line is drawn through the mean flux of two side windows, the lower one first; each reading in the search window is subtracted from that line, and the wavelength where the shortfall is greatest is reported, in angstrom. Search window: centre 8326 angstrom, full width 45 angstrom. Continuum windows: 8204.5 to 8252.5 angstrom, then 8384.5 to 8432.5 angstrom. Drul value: 8335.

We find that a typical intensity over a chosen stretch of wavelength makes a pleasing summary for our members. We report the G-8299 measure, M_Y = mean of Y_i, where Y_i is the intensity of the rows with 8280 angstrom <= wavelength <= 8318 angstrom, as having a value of 1.90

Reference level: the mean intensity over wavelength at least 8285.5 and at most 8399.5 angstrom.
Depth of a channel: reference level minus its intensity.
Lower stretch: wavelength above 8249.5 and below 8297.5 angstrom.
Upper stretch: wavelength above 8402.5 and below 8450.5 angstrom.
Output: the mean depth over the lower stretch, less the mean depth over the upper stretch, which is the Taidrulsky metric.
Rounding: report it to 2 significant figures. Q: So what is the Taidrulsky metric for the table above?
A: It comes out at -0.17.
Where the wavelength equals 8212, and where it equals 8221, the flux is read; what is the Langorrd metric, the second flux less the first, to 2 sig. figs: 0.15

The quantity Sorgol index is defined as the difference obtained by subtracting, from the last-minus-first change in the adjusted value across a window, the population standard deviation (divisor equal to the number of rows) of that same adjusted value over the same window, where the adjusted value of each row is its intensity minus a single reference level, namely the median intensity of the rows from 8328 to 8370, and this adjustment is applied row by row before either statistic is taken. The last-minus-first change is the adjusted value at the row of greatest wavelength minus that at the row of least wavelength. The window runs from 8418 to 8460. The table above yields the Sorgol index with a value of -0.36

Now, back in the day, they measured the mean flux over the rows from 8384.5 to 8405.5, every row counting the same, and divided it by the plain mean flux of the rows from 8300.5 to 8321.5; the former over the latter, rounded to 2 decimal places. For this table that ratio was 0.90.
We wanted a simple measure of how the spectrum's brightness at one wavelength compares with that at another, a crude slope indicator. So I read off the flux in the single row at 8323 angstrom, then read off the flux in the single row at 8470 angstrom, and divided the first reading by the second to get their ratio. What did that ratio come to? 1.00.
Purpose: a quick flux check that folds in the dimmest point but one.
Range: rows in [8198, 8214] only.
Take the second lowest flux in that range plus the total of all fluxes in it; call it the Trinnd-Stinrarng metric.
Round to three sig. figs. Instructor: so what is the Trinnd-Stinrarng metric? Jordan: 10.5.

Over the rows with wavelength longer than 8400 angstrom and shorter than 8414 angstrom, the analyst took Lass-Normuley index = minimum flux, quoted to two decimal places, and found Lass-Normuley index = 1.67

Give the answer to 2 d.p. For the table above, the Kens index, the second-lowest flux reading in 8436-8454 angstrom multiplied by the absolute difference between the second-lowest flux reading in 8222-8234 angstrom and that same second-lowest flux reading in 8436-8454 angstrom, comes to 0.19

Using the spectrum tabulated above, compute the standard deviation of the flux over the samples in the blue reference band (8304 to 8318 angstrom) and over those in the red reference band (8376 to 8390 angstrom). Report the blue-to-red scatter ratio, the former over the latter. 1.29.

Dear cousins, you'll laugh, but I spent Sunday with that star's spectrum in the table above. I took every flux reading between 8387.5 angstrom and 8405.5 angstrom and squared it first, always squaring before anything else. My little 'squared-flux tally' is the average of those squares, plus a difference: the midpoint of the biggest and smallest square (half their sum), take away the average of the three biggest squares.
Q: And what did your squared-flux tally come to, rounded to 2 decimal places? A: 2.23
